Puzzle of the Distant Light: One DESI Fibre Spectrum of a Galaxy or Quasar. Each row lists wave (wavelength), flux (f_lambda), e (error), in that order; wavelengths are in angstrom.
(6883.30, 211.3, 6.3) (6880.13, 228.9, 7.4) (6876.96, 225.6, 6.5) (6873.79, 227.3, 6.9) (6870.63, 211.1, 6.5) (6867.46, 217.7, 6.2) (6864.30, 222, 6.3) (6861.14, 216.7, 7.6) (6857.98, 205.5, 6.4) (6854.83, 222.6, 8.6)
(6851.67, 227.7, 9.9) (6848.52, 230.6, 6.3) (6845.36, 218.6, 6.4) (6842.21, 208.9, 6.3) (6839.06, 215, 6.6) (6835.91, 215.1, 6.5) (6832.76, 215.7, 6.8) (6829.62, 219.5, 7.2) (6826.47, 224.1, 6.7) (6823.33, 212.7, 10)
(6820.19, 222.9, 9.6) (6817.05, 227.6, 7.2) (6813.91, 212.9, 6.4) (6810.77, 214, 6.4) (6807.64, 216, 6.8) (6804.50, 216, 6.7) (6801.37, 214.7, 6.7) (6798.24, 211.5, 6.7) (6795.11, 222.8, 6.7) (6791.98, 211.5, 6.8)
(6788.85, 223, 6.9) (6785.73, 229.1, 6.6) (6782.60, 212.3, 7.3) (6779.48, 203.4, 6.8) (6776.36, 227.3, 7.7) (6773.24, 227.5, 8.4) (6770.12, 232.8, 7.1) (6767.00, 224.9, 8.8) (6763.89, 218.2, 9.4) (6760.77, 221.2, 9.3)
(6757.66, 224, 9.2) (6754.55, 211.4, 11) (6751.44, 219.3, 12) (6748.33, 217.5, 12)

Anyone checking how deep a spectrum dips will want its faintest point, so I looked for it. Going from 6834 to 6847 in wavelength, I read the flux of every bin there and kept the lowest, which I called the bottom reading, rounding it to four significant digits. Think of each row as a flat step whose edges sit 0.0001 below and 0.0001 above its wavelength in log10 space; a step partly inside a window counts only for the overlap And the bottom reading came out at 208.9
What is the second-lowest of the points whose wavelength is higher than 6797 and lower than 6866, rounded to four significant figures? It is 208.9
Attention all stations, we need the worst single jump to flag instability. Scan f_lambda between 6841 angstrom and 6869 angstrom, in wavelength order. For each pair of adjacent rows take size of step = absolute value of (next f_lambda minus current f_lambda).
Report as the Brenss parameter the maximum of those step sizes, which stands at 17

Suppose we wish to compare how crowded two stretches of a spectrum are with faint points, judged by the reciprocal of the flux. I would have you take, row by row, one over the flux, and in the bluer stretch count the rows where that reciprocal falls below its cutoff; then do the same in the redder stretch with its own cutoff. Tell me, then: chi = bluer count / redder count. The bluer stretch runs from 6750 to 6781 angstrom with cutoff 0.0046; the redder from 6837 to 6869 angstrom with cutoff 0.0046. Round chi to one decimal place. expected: 1.3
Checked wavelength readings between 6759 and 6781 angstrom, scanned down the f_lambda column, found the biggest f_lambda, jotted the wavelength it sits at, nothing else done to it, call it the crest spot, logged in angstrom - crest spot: 6770.12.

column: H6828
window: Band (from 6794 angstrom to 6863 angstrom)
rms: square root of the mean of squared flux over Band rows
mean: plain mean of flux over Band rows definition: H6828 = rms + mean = 436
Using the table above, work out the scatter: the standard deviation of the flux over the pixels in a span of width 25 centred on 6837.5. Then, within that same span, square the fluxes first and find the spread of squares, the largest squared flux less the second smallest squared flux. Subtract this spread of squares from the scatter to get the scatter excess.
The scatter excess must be -6945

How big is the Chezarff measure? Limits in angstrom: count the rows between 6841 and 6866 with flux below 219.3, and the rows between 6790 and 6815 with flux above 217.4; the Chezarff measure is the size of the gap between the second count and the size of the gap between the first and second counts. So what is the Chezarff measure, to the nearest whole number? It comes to 2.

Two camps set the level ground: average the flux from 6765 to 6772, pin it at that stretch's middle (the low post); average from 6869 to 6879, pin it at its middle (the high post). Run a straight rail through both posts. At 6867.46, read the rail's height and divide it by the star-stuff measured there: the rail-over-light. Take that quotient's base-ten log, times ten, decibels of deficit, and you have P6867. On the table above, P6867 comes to 0.08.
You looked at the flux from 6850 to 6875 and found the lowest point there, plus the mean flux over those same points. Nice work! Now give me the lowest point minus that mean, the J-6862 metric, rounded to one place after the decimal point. -13.3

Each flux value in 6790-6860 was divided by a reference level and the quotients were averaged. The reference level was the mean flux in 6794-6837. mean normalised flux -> 1.00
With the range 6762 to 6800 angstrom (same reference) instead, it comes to 1.01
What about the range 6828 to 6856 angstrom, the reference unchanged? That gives 1.01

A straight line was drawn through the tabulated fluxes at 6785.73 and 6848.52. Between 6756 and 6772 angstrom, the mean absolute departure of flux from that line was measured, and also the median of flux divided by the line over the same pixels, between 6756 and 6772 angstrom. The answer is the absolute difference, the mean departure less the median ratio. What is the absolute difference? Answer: 5.0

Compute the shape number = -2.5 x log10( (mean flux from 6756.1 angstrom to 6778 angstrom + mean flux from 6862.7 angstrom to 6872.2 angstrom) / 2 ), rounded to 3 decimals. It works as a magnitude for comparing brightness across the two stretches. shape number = -5.861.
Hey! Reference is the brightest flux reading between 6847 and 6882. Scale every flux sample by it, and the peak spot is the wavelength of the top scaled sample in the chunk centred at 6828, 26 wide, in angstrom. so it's 6817.05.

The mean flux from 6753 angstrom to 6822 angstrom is 219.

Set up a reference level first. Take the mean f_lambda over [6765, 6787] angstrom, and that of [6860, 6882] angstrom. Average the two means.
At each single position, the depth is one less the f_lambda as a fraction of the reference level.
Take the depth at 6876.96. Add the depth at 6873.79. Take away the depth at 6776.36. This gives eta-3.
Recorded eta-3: -0.017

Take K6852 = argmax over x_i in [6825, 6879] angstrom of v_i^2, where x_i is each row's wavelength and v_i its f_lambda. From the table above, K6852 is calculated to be 6848.52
